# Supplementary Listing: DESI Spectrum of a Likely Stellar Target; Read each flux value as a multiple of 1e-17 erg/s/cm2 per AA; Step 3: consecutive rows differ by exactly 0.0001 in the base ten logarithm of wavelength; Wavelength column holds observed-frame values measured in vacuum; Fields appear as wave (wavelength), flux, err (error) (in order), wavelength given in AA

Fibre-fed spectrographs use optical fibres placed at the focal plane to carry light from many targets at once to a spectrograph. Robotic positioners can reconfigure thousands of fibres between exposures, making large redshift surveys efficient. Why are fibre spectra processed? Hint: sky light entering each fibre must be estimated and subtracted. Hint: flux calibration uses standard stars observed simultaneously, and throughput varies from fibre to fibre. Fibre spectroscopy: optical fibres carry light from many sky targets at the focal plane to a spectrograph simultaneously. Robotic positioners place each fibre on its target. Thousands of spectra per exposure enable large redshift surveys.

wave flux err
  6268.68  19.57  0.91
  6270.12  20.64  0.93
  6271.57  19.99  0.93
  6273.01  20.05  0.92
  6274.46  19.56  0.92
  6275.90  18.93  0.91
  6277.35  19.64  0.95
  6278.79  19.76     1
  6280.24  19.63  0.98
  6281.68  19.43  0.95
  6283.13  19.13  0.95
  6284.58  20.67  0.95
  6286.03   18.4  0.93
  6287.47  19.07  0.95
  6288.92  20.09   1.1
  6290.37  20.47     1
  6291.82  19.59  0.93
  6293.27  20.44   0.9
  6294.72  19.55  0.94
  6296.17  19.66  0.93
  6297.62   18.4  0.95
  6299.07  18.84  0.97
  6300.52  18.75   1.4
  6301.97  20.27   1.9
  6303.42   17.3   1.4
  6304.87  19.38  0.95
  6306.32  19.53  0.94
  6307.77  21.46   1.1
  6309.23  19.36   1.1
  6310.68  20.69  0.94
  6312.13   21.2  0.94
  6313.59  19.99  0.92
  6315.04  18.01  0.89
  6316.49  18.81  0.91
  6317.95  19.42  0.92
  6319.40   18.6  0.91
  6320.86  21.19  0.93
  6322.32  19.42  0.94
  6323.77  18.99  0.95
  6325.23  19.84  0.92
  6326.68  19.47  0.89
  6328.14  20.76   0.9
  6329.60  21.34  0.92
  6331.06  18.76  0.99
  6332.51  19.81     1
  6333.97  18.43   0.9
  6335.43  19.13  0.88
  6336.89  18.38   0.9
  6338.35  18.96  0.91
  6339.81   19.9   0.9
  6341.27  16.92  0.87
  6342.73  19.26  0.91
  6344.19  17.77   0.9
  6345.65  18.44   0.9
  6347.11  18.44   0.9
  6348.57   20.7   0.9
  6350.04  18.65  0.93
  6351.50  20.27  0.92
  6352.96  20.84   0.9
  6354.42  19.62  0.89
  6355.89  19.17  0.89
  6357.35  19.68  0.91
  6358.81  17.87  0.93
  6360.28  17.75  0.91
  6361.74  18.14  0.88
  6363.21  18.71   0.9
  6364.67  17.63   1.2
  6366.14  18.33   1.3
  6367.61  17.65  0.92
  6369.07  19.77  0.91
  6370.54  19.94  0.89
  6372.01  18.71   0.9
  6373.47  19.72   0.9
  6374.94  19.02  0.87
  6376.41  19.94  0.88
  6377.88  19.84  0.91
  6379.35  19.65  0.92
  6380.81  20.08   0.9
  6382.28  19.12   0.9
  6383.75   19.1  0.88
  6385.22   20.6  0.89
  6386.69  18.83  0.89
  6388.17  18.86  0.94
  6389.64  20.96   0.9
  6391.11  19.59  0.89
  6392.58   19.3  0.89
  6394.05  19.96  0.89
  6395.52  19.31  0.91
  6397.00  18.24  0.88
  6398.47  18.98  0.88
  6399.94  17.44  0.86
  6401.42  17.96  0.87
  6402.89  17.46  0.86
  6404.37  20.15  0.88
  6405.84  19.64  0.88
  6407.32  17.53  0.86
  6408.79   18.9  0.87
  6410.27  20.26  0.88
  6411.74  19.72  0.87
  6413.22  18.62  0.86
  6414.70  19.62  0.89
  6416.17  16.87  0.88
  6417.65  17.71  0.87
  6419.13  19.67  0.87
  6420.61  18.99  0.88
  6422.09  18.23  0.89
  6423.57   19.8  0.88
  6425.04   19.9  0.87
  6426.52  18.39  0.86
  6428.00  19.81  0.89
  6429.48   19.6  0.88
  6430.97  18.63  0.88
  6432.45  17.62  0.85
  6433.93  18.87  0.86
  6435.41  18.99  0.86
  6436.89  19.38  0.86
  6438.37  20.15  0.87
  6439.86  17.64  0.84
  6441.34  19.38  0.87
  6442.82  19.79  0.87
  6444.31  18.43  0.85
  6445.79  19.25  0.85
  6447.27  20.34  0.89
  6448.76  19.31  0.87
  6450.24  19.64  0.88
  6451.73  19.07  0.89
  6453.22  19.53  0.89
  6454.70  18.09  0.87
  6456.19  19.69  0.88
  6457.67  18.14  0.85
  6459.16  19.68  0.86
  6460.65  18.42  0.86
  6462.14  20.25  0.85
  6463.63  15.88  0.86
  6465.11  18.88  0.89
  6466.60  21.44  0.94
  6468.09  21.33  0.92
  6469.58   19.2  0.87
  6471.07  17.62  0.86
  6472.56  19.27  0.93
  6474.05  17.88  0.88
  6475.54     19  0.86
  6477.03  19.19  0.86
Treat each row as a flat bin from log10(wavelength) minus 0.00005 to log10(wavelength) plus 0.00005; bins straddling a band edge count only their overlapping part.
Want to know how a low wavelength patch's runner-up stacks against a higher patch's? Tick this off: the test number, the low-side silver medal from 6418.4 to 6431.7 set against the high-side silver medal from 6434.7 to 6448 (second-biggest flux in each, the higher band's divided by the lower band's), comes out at 1.02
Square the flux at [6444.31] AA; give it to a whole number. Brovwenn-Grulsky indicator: 340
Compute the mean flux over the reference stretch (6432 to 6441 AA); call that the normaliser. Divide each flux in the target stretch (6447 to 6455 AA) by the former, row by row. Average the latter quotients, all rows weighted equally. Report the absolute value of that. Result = 1.03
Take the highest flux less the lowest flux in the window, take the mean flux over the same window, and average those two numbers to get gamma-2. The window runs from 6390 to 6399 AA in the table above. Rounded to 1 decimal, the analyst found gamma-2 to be 10.5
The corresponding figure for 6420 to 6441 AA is 10.8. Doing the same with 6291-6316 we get 11.9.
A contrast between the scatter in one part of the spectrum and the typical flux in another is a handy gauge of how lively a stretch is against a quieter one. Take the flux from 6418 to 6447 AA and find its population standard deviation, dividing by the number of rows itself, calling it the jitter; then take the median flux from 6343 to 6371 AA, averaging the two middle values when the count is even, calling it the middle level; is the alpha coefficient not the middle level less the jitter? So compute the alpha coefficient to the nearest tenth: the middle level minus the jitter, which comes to 17.9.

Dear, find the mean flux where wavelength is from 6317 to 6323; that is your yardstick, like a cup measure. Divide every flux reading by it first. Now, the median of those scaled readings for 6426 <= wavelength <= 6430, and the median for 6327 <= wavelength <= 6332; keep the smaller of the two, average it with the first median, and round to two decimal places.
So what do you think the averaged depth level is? 1.00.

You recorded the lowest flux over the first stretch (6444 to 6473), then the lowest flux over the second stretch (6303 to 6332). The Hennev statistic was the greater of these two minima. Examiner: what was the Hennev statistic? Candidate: 17.3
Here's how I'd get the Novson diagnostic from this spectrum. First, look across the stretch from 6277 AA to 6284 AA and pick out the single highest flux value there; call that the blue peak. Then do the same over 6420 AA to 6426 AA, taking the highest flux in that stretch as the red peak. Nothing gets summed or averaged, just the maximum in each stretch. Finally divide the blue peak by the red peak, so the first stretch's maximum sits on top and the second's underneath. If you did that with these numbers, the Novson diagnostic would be 0.99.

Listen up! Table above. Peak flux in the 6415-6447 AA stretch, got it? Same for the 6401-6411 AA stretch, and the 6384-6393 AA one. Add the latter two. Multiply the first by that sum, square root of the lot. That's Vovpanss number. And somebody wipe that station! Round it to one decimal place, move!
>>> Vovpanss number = 28.8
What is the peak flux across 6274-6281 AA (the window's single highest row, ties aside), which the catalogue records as 19.76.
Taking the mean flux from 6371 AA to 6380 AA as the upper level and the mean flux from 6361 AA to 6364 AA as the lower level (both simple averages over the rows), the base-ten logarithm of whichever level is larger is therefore 1.29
